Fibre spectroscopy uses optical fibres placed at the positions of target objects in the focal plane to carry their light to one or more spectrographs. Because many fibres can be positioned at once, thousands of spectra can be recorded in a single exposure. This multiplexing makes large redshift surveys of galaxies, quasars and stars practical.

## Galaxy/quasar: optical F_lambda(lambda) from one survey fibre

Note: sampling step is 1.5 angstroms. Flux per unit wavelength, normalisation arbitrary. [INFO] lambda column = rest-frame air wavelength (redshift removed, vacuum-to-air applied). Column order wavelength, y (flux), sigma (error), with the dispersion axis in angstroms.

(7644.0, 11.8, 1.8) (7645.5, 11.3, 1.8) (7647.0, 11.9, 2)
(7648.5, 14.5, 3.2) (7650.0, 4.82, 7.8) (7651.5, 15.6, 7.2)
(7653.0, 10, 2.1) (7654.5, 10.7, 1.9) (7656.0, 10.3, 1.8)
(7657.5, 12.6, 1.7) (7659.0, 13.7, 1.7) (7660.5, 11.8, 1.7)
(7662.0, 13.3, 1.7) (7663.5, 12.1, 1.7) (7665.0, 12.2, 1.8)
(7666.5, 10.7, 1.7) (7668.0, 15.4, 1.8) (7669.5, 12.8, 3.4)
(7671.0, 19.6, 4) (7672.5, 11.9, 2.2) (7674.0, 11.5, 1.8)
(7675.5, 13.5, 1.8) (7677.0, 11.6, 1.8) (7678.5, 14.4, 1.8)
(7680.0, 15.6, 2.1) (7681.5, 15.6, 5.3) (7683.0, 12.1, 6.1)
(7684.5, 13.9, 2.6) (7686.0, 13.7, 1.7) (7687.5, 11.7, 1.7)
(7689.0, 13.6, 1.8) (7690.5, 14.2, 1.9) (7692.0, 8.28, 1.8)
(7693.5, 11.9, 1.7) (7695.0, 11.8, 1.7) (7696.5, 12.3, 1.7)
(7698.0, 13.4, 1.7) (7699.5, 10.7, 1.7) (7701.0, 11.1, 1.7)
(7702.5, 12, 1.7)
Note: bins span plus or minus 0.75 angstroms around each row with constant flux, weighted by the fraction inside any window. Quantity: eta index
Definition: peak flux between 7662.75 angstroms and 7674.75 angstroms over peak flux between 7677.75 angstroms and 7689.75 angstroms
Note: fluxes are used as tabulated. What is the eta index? 1.3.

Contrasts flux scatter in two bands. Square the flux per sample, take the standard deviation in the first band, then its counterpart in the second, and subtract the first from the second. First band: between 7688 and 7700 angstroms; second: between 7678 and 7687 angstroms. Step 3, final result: -6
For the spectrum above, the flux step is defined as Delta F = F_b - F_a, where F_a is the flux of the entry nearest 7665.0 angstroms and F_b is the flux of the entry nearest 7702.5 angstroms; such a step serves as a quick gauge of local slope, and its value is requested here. -0.2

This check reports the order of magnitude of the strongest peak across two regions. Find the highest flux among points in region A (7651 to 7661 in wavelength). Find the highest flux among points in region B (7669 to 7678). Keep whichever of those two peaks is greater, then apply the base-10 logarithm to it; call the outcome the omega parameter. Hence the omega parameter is 1.29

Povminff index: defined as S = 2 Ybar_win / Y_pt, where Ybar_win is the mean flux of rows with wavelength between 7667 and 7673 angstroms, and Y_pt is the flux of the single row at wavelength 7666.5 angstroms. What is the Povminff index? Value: 2.8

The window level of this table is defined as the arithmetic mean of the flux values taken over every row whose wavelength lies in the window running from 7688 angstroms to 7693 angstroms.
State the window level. 12.0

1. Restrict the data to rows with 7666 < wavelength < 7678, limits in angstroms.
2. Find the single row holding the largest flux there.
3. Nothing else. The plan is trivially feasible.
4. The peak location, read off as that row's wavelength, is 7671.0 angstroms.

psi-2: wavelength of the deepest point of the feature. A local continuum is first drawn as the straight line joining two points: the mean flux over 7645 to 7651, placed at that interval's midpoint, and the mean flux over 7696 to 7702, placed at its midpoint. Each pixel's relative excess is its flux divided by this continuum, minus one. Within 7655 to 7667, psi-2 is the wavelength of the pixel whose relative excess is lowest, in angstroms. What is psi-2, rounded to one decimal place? 7656.0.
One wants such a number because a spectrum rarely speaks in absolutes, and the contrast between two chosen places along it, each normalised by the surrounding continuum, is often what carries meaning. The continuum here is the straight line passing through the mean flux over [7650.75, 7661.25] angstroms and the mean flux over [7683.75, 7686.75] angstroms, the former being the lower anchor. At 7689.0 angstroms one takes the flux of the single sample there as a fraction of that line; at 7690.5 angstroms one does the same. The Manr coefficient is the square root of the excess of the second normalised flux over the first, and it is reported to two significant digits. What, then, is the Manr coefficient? 0.19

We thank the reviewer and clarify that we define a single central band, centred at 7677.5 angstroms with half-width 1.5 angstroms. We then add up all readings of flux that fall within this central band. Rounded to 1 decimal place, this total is 26.0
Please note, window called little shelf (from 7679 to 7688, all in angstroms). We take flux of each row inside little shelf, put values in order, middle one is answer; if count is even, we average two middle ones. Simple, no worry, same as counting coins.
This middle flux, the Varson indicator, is 13.8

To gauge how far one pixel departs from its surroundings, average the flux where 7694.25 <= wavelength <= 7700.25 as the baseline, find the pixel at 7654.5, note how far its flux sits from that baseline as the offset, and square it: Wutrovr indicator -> 1.8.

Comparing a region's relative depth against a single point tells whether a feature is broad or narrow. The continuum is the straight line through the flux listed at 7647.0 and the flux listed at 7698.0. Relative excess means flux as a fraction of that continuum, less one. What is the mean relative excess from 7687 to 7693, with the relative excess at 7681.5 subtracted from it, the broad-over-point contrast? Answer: -0.3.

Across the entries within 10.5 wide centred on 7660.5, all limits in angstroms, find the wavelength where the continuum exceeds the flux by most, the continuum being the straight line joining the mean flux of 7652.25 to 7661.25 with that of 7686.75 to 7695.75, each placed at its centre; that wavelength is 7656.0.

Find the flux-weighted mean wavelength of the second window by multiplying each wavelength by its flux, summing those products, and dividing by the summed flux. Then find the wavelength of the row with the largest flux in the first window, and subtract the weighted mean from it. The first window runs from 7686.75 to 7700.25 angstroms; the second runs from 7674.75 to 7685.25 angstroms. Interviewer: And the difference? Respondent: 10.4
